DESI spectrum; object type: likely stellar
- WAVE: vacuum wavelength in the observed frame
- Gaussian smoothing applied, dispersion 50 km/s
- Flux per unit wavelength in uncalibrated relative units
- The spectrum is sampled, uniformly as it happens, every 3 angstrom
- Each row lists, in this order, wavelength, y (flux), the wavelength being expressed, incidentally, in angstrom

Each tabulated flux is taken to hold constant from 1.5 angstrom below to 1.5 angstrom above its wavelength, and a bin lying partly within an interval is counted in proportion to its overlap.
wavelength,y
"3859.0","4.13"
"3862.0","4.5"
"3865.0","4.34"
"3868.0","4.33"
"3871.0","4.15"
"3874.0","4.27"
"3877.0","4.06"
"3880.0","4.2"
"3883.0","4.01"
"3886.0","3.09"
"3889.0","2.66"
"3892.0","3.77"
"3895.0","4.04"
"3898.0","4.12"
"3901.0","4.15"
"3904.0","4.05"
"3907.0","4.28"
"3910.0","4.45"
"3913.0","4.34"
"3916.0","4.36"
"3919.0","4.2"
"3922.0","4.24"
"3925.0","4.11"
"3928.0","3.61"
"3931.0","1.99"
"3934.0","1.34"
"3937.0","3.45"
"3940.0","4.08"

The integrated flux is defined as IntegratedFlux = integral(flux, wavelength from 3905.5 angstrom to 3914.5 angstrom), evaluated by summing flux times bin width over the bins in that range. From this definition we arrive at 39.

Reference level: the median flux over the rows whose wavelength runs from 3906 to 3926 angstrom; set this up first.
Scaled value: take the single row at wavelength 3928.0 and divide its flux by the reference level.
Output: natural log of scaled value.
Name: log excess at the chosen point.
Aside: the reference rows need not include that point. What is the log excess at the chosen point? -0.17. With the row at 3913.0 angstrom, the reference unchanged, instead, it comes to 0.01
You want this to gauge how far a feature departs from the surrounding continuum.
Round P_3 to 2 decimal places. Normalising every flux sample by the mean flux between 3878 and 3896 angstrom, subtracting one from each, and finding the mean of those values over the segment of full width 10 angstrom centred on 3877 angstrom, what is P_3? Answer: 0.15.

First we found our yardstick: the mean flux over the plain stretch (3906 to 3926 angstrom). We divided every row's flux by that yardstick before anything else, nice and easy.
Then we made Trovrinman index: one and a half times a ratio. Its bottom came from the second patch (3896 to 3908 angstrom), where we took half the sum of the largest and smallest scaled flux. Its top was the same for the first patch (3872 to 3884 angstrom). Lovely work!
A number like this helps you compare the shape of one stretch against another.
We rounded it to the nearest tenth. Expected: 1.5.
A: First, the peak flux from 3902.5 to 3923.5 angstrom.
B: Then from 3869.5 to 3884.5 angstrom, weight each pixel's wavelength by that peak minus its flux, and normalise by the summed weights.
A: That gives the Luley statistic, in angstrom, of 3877.7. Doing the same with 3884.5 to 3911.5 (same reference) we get 3892.0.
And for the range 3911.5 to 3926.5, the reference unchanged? 3920.7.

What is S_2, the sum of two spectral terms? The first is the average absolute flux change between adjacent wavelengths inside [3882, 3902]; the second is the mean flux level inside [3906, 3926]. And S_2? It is 4.76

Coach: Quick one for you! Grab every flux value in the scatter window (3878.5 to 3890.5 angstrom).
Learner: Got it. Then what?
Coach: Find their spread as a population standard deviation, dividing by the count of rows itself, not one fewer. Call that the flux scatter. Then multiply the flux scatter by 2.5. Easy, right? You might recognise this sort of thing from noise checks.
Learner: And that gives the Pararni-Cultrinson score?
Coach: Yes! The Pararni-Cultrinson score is 1.6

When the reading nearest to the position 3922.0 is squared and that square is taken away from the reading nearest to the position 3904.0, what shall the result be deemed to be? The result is -13.9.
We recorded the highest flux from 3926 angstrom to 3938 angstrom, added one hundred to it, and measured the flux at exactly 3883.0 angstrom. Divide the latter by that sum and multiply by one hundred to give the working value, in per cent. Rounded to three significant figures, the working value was 3.87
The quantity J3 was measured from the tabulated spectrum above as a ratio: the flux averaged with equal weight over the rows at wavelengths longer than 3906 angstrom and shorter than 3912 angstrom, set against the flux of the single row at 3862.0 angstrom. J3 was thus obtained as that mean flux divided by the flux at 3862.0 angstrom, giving 0.97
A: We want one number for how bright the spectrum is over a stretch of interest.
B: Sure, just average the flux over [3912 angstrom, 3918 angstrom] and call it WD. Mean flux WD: 4.3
